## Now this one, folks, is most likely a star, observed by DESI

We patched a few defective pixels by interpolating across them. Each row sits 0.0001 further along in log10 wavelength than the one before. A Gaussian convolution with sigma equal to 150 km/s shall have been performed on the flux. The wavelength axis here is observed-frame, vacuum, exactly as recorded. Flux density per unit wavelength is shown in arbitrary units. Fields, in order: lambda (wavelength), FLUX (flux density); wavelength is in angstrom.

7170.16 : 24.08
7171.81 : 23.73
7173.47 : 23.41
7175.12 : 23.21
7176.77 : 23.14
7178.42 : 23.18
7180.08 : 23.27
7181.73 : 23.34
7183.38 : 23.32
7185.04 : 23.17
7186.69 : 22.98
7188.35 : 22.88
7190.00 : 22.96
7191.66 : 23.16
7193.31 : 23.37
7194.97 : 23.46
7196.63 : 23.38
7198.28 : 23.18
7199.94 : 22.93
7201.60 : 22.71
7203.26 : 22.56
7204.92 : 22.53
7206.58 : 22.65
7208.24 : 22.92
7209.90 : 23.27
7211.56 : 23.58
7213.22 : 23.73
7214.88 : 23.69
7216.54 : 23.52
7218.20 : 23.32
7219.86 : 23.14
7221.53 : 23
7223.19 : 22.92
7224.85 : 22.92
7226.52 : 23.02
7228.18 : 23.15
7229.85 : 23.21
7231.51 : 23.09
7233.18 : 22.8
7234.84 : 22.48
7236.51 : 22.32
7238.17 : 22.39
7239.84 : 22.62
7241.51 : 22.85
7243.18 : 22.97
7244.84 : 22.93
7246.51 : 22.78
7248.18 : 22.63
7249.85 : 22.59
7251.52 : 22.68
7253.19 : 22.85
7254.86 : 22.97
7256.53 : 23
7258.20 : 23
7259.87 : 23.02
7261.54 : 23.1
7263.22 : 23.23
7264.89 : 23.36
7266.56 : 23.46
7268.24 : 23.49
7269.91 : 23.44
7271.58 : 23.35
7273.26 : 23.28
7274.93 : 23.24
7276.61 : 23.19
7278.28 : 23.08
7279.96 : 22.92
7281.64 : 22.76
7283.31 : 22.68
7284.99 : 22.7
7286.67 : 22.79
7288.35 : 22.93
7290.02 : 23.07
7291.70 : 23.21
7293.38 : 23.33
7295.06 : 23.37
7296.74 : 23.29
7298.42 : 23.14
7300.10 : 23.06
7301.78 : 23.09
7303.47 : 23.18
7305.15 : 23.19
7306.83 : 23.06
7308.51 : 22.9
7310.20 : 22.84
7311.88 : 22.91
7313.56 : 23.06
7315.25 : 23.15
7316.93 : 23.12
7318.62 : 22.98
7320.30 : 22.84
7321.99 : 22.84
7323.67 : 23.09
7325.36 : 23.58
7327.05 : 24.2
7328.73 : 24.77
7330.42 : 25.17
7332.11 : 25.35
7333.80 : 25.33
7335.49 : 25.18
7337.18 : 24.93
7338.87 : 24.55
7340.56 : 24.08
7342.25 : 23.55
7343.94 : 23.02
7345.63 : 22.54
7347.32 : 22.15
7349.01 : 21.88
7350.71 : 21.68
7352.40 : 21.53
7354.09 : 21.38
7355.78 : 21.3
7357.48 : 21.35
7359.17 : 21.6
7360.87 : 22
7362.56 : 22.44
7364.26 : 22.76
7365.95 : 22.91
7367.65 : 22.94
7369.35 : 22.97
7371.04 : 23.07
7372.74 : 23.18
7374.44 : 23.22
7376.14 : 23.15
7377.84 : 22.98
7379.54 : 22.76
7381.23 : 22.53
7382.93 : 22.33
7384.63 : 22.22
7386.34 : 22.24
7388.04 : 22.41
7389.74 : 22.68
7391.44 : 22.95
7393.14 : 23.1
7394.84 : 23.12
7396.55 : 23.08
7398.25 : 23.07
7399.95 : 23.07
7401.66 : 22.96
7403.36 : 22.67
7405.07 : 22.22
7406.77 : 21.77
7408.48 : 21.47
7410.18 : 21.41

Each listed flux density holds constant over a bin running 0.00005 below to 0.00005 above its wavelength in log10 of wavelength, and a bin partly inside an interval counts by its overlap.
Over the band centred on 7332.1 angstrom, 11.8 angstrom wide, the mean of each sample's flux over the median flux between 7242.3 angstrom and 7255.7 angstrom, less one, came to 0.10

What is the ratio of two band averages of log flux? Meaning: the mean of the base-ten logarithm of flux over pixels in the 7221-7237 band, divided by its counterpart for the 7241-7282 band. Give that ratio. 0.998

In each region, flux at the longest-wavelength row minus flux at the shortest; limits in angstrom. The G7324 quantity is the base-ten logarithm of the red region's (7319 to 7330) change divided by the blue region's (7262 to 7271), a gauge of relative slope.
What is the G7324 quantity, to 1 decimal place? 1.0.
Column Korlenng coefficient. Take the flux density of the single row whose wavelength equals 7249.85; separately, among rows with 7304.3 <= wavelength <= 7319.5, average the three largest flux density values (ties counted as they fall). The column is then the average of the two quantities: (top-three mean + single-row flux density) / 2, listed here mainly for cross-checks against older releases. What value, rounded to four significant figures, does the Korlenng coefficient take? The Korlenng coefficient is 22.87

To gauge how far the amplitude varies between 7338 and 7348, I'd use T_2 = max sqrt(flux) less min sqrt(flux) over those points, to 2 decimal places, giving 0.25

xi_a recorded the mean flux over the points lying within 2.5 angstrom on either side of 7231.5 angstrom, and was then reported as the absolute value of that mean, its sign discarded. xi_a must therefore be 23.0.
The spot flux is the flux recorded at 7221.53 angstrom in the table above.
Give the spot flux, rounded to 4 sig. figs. 23.00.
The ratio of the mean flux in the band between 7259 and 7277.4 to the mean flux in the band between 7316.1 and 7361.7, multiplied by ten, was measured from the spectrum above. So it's 10.0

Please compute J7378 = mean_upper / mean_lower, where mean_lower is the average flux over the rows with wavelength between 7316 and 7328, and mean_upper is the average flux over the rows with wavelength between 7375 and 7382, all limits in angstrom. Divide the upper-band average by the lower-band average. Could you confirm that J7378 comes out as 0.984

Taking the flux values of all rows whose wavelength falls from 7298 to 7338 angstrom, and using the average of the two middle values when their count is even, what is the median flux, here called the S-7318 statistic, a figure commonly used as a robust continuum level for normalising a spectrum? 23.13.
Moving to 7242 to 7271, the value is 23.00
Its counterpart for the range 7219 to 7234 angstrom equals 23.02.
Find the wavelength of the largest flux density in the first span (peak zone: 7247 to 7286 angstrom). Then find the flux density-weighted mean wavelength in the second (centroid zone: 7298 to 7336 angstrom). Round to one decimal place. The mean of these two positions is 7292.7 angstrom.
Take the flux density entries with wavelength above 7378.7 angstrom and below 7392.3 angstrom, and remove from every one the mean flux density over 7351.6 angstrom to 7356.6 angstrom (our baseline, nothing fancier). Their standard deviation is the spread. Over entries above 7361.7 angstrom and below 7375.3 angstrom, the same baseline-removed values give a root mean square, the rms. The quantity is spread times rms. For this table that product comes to 0.4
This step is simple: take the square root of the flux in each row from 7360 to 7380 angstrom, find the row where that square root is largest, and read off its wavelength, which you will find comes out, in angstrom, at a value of 7374.44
